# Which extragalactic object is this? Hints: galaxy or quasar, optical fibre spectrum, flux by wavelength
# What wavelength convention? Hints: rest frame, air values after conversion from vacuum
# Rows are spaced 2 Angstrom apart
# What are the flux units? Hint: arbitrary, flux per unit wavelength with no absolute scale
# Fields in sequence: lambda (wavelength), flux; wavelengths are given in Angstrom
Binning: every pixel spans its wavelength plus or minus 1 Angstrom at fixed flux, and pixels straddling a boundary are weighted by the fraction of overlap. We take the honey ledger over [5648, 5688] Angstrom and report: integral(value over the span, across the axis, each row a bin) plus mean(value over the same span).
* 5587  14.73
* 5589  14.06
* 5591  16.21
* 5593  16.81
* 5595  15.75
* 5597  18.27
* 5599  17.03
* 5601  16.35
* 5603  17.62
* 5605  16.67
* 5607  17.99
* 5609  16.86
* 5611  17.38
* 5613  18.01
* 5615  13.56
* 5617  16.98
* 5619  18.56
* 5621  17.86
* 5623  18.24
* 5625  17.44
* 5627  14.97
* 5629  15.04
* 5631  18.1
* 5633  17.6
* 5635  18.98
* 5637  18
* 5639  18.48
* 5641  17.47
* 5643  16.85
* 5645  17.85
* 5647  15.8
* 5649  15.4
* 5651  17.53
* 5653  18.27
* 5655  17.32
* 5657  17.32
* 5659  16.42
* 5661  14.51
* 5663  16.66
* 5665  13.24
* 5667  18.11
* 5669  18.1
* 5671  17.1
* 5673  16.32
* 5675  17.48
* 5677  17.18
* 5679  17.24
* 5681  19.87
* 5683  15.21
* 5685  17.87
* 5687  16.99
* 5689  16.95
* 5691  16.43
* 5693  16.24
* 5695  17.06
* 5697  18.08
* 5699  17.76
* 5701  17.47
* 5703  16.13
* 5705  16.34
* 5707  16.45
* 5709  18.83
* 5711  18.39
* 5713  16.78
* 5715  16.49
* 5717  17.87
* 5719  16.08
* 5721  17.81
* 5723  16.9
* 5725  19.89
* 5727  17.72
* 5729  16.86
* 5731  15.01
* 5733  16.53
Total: 693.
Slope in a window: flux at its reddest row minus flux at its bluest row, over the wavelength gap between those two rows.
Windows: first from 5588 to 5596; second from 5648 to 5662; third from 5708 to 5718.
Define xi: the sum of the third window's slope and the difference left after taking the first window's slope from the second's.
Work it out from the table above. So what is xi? -0.5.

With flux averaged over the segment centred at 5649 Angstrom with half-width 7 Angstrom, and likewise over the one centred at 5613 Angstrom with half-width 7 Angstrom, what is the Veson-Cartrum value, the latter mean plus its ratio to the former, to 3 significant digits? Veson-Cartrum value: 18.1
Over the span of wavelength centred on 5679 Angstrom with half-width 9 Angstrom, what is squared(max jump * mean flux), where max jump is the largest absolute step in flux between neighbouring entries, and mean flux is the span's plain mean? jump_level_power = 6463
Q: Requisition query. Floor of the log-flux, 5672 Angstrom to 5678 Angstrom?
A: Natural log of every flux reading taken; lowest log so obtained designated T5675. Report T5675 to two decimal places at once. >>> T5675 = 2.79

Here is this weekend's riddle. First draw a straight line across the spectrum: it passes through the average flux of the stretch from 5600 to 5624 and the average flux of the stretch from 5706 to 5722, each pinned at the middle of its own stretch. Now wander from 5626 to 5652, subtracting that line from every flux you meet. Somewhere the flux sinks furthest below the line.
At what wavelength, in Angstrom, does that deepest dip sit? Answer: 5627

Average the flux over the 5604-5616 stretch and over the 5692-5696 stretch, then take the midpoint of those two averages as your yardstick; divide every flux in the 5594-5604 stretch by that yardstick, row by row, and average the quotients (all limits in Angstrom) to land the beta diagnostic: 1.02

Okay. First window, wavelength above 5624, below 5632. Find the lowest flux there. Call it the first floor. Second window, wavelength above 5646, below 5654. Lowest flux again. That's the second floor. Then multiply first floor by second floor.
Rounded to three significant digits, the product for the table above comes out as 231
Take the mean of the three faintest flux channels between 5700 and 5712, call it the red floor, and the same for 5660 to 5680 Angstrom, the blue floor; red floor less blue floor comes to 1.6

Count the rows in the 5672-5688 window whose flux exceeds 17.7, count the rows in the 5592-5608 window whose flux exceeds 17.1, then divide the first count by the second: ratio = 0.7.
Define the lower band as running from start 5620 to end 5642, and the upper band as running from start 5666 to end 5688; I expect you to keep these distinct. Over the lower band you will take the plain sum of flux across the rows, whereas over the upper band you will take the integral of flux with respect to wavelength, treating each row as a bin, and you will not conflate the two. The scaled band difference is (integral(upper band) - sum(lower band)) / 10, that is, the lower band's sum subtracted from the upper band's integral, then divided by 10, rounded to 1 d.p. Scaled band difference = 19.1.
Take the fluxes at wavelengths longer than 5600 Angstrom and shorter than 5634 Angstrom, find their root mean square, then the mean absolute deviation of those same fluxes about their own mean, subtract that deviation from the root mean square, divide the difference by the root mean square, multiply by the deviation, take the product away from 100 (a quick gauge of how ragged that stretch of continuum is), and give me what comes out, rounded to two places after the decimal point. 99.04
